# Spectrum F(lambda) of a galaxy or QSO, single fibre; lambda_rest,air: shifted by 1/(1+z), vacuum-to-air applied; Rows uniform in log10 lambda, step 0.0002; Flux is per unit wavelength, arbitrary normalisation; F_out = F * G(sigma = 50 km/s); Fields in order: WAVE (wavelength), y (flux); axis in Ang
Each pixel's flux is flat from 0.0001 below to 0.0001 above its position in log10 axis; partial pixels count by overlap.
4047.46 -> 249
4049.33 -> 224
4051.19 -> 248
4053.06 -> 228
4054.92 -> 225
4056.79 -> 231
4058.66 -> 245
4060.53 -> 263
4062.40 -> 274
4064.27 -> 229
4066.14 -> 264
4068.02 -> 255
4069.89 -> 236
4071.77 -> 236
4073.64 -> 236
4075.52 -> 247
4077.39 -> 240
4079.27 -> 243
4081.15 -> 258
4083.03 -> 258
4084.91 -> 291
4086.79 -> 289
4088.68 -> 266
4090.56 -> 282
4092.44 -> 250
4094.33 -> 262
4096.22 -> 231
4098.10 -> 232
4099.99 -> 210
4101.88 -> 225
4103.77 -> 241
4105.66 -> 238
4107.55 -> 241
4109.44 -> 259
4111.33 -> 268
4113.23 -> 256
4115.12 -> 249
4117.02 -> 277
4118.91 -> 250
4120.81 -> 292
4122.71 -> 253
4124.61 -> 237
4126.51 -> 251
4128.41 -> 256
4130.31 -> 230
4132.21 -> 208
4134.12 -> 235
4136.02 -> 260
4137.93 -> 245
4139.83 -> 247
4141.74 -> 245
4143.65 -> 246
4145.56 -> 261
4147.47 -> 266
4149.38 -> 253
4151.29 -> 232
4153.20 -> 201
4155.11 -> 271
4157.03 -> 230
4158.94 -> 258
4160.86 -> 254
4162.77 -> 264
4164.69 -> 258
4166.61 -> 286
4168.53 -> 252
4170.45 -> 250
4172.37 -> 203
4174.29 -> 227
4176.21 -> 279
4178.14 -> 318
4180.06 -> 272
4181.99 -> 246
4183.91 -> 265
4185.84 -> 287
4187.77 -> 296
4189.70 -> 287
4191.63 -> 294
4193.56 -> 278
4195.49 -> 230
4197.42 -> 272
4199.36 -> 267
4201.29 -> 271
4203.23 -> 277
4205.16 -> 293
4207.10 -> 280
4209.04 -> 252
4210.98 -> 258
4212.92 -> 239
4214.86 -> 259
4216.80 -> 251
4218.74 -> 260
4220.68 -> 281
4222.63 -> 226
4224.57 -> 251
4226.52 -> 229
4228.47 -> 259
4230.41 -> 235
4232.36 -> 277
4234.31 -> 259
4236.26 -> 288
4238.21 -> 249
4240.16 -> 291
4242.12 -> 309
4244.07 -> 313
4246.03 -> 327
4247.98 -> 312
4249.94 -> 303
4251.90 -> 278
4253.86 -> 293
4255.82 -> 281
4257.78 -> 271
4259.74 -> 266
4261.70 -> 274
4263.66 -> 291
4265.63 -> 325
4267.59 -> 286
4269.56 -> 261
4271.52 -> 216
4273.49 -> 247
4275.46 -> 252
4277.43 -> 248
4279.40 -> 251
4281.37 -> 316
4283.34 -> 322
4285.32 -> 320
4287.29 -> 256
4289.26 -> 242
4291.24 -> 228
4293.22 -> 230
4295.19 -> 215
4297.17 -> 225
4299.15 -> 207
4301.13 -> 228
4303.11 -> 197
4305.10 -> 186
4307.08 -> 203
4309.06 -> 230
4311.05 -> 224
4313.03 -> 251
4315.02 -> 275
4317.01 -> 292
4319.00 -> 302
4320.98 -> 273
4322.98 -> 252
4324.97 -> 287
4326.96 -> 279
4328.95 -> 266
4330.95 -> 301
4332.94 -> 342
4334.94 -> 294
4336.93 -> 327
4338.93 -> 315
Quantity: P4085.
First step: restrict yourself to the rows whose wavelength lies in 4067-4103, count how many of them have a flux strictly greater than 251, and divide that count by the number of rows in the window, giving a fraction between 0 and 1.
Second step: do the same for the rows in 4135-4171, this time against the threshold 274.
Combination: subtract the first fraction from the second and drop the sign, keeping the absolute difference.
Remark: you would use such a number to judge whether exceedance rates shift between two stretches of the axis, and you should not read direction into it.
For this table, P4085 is 0.37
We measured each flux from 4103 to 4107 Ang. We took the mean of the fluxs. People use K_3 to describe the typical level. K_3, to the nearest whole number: 240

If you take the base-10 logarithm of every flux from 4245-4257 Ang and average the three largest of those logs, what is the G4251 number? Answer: 2.497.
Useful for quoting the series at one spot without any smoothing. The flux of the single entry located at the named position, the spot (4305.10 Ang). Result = 186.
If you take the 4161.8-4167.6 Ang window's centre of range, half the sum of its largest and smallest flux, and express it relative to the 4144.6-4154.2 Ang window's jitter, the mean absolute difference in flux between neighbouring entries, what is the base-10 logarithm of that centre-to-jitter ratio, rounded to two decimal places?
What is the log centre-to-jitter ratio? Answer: 1.19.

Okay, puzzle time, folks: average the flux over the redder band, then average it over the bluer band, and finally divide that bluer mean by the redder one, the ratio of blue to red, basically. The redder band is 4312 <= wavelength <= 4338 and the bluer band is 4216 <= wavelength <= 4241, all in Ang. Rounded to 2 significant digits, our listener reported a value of 0.90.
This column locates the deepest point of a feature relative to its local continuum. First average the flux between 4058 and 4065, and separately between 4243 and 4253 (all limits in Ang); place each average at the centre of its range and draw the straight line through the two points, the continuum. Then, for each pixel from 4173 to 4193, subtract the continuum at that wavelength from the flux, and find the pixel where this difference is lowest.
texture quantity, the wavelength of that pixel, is 4174.29 Ang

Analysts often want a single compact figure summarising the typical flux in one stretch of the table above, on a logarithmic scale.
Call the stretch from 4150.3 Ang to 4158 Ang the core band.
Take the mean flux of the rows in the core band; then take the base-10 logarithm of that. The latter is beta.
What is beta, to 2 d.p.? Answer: 2.37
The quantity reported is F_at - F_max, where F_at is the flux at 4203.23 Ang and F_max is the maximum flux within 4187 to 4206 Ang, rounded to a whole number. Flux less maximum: -19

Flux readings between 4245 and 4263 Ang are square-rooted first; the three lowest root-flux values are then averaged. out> 16.4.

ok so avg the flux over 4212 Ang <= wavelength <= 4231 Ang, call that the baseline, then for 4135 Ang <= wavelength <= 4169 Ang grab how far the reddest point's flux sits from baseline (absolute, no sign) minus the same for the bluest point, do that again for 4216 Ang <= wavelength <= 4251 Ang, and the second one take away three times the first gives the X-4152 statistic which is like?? 76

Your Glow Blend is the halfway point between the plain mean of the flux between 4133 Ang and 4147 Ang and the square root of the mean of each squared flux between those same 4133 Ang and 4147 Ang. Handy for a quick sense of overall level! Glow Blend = 249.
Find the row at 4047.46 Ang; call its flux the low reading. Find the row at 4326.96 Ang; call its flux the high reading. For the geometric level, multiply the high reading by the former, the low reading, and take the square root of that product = 264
